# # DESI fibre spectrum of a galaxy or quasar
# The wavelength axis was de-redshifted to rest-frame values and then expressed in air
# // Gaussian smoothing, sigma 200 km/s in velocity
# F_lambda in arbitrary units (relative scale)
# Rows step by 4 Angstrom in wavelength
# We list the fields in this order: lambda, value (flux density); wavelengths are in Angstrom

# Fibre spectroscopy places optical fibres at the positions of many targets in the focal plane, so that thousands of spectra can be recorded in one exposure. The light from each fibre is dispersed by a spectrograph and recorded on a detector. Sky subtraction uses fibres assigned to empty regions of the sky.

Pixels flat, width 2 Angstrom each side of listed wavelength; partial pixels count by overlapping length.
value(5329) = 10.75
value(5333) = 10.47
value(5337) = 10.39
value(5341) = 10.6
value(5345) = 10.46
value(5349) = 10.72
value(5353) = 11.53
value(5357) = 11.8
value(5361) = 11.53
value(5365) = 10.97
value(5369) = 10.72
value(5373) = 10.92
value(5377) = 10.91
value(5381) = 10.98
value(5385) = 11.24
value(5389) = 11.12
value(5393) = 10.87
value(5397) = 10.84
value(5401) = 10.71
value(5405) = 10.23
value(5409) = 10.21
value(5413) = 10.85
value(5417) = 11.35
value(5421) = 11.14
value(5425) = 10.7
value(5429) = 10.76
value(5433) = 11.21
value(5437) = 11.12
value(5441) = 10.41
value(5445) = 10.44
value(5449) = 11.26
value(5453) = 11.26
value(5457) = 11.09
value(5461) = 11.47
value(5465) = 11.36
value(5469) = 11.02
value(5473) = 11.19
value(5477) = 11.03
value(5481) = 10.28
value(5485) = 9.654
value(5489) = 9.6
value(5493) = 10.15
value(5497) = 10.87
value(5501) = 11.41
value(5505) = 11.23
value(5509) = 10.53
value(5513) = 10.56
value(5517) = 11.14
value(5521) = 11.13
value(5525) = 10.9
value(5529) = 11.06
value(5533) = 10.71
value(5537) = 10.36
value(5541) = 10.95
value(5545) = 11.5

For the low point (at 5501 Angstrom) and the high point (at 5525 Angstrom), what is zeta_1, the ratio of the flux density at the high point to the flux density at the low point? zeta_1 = 0.96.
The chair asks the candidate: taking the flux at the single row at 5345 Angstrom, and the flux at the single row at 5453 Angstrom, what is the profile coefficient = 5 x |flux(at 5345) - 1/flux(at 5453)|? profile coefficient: 52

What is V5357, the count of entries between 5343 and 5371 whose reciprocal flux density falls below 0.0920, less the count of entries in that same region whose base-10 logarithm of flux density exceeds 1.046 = 1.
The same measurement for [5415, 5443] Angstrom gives 0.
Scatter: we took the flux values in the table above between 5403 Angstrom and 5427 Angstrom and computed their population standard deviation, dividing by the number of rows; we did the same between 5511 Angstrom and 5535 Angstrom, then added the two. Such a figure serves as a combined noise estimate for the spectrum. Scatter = 0.64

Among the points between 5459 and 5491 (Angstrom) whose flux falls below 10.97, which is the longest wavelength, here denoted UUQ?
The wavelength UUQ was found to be 5489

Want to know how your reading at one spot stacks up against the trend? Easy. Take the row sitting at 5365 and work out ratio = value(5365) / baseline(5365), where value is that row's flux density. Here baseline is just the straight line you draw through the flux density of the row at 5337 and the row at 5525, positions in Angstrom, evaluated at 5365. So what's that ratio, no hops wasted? 1.05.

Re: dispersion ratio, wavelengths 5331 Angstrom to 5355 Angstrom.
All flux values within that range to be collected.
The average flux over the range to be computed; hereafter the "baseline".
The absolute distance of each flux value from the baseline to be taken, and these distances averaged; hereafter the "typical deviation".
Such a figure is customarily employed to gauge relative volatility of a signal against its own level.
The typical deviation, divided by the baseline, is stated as 0.027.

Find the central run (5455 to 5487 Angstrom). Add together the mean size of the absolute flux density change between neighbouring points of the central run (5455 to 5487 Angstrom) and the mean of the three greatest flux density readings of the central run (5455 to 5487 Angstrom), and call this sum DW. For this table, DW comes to 11.7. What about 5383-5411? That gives 11.2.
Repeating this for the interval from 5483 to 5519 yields 11.7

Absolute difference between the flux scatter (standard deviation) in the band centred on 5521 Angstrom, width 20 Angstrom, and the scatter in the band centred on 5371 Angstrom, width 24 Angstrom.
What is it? 0.03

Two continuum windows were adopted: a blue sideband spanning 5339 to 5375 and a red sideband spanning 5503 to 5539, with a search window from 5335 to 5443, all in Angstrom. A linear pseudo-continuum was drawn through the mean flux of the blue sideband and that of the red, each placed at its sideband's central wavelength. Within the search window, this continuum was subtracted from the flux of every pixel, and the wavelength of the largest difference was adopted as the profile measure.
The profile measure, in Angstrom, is 5357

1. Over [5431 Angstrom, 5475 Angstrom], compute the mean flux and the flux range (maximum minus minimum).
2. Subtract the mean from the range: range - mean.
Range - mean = -10.0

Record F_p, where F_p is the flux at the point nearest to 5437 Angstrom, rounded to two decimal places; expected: 11.12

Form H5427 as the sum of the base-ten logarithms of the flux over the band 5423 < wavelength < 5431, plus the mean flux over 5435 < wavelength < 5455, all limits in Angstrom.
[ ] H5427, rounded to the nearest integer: 13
